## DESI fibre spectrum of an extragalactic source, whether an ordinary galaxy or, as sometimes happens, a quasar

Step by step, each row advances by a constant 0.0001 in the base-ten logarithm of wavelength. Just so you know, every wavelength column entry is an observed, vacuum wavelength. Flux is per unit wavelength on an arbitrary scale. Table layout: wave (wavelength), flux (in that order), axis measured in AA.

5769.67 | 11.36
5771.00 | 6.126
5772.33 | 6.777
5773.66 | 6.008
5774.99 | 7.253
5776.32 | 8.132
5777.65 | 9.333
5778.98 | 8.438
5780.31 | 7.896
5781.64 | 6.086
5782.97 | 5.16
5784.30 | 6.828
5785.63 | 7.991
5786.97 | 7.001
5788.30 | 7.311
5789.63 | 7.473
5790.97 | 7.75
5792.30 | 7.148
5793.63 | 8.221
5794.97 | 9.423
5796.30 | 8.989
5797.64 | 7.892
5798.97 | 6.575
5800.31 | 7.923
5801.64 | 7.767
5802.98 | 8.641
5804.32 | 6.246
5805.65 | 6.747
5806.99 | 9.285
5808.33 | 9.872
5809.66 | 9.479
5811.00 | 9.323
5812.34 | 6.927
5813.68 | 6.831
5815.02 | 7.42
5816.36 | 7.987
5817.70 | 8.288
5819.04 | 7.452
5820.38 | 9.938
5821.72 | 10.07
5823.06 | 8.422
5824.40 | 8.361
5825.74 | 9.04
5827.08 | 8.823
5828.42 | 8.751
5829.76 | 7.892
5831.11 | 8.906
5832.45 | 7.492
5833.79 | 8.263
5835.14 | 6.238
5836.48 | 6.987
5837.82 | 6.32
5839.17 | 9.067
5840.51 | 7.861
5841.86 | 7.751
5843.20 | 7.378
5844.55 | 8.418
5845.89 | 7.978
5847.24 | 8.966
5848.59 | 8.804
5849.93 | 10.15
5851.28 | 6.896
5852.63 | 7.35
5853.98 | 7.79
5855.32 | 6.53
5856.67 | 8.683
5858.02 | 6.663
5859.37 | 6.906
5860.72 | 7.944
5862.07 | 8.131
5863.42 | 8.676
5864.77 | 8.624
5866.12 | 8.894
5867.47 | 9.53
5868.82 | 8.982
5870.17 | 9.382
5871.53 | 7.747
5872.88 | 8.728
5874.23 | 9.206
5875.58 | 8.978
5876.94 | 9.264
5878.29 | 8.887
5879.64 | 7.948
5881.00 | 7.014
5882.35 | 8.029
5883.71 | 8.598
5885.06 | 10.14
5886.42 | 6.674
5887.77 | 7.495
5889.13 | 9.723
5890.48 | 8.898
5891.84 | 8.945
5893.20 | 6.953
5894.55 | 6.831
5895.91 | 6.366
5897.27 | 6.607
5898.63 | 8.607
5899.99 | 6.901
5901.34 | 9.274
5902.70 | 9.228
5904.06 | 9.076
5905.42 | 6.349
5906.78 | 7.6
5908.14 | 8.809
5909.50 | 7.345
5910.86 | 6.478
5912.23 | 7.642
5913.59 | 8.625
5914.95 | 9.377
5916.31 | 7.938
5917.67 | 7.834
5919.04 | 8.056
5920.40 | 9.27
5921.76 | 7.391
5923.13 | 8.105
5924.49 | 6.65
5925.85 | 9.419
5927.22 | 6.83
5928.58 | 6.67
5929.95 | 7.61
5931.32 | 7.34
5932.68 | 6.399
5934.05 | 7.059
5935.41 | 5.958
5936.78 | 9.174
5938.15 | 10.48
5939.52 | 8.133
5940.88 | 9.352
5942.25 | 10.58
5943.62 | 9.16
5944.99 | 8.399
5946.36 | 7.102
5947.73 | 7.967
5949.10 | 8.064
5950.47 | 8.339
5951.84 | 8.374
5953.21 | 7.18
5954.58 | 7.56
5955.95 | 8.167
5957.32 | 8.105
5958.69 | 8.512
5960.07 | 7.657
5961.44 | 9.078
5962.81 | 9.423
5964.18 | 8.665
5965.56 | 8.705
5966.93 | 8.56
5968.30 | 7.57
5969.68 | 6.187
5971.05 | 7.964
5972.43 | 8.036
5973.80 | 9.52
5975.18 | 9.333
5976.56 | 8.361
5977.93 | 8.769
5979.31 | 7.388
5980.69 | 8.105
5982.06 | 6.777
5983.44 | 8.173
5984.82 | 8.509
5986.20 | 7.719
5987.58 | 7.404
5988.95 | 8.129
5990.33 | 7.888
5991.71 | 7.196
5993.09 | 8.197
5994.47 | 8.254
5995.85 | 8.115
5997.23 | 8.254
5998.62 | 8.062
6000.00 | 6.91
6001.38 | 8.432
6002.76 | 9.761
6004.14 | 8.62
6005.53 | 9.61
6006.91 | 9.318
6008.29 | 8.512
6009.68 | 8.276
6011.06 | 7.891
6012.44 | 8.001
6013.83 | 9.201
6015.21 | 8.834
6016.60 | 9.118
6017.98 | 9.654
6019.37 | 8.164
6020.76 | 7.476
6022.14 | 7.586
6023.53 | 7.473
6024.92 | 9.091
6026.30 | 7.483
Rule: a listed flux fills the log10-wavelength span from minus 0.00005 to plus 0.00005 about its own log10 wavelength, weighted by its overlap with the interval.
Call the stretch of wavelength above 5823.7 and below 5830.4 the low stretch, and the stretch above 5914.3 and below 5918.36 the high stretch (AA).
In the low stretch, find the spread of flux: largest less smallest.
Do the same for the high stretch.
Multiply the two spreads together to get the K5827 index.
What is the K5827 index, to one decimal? 1.8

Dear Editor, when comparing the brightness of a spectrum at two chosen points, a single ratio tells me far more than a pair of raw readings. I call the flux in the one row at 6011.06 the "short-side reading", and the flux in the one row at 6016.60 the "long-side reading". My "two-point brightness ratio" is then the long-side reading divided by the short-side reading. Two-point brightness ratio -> 1.16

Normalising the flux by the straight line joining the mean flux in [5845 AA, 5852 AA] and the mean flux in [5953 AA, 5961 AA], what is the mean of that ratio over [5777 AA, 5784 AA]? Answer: 0.82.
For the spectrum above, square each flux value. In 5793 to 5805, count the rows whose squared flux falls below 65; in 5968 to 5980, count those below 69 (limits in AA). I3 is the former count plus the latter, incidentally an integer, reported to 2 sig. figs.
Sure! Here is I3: 10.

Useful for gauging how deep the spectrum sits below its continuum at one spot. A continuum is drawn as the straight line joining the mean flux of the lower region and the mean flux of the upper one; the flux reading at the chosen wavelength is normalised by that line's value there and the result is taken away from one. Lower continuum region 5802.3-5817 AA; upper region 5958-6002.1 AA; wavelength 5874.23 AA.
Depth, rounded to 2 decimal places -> -0.14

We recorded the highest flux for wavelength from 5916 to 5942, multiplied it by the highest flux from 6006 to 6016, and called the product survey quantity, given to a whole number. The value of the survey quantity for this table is 98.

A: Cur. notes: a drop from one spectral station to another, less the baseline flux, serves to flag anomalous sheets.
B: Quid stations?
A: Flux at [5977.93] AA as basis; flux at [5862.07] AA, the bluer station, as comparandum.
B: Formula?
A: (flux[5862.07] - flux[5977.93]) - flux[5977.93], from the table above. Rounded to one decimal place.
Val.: -9.4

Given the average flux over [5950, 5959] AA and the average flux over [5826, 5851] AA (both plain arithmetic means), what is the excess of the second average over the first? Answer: 0.1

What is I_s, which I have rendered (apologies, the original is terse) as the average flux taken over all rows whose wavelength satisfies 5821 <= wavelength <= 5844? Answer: 8.10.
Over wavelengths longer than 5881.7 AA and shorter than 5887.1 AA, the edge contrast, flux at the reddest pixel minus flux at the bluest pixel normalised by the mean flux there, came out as -0.16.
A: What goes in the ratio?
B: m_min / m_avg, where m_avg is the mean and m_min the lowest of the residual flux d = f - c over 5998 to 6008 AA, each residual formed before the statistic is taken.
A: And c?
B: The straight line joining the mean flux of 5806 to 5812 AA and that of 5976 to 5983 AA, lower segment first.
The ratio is -0.8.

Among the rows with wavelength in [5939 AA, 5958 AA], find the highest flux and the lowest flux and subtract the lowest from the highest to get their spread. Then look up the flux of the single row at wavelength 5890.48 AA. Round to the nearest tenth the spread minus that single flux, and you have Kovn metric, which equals -5.4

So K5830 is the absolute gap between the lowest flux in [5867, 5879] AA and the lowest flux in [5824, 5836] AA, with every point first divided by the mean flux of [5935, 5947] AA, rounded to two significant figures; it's 0.17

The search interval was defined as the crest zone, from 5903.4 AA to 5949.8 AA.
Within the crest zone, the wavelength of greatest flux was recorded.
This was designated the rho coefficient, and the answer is 5942.25 AA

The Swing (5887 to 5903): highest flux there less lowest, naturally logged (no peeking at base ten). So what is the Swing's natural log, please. 1.21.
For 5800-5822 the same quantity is 1.34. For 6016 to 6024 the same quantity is 0.78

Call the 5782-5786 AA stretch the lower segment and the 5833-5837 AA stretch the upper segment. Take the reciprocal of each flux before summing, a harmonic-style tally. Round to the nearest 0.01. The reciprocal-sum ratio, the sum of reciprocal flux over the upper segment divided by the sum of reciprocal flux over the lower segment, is 0.91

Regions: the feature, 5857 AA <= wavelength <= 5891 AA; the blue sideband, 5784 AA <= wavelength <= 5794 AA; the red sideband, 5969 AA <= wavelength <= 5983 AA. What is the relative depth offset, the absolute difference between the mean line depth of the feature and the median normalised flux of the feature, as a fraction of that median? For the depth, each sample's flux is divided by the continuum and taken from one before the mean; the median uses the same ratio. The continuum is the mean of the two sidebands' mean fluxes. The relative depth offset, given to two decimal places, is 1.08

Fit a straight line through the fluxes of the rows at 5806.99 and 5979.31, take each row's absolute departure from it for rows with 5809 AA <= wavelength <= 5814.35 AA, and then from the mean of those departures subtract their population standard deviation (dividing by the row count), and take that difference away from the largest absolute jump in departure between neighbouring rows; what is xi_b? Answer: 2.07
